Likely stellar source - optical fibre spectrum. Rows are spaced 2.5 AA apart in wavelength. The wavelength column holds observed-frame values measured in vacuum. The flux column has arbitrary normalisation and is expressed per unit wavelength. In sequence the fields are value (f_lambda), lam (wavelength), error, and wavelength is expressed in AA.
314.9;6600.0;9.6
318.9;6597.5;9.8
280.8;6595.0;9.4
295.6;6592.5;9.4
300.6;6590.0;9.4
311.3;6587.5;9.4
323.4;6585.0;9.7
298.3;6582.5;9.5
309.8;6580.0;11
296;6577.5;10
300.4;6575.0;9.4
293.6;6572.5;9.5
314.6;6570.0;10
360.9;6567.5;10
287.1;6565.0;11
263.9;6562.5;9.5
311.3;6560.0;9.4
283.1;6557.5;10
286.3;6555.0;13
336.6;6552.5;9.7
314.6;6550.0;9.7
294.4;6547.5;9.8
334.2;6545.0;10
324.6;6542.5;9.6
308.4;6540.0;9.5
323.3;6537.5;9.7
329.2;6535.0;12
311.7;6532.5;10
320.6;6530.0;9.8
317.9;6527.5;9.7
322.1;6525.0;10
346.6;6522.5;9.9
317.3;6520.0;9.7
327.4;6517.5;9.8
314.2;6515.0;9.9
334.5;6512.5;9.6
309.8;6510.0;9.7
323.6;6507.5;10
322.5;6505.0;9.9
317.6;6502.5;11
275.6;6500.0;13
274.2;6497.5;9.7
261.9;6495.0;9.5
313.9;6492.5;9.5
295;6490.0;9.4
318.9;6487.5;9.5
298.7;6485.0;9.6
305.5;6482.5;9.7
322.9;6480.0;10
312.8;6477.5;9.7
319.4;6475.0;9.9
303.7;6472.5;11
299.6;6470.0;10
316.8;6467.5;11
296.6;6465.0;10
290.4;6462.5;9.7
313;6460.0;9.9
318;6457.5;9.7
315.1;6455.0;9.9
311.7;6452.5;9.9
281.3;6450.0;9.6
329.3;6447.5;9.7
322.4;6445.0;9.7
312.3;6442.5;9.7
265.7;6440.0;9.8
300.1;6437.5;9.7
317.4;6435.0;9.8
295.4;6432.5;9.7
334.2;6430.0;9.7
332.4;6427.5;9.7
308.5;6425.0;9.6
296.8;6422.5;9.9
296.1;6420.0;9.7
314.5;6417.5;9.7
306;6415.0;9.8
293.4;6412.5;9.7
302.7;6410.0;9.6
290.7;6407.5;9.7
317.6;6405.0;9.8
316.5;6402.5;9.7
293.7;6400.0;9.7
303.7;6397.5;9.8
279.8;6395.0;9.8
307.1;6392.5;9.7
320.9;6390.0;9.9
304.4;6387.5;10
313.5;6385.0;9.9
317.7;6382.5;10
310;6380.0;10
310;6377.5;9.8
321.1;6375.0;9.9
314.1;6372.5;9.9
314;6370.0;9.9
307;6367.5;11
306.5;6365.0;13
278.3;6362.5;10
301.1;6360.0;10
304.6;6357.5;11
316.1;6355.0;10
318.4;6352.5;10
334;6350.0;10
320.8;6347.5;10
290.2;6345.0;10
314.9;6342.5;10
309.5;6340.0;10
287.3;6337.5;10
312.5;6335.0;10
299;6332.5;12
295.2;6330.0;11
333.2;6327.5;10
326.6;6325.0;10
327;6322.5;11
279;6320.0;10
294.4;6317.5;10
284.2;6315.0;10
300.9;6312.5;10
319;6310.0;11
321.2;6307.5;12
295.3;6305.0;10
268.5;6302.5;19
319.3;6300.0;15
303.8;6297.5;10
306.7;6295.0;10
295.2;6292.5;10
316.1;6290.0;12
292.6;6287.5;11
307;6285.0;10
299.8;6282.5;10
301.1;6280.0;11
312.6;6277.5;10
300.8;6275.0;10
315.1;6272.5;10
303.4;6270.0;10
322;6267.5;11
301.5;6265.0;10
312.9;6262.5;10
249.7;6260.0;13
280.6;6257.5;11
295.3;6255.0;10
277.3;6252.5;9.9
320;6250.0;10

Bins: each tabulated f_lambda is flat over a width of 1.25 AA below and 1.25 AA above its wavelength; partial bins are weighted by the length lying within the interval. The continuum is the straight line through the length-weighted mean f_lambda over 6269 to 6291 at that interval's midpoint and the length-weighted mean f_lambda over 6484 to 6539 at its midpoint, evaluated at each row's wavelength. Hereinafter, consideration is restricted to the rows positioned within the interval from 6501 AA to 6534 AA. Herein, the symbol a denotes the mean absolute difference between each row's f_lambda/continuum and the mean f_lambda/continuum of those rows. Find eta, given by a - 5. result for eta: -4.98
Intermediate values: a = 0.022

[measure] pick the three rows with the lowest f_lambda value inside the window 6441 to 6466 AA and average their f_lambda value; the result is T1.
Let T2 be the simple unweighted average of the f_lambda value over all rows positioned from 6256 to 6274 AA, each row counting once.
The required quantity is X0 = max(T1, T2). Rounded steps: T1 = 289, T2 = 298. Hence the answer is 298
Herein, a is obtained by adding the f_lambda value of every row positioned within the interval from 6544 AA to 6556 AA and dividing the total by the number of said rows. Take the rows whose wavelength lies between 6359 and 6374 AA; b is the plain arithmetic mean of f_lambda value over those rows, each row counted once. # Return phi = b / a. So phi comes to 0.97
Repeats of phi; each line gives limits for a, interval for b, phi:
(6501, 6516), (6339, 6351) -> 0.98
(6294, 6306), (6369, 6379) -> 1.05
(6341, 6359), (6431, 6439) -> 0.97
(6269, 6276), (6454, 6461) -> 1.03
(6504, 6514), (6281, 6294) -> 0.94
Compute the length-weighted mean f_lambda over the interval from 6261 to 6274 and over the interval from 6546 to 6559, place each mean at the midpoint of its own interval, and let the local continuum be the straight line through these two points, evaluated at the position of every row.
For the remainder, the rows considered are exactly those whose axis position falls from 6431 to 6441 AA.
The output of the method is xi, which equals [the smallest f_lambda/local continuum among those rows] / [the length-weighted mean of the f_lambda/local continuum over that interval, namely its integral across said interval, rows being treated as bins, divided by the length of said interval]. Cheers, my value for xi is 0.90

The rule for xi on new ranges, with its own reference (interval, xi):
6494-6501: 0.97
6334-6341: 0.95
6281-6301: 0.96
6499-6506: 0.90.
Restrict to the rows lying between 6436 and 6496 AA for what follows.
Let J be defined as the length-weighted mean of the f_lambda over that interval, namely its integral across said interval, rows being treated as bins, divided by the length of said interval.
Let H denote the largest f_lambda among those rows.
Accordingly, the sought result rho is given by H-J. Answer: 24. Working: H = 329.3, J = 305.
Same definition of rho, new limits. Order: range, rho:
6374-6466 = 27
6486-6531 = 35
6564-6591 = 52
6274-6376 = 28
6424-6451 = 25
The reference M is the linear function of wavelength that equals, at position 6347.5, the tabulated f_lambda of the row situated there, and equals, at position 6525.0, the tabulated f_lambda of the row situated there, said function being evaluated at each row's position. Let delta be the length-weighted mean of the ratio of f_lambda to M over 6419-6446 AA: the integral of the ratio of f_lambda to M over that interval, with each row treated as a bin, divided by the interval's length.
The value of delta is 0.956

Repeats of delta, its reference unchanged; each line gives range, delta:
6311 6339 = 0.947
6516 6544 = 1.002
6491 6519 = 0.953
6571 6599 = 0.939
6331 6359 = 0.965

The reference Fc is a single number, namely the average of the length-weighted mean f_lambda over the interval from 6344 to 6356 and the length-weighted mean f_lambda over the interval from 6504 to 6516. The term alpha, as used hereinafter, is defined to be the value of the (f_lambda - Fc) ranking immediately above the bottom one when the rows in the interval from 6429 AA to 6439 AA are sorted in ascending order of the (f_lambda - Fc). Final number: -19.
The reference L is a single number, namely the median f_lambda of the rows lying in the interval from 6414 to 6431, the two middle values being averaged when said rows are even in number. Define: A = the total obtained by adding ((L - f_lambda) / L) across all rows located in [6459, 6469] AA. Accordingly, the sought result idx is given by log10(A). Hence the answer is -1.3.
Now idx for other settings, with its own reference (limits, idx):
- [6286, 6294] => -1.2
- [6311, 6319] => -0.8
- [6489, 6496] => -0.8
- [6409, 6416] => -1.1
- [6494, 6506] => -0.5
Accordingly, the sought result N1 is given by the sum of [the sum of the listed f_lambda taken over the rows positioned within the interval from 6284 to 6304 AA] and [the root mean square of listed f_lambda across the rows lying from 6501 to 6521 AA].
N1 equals 2730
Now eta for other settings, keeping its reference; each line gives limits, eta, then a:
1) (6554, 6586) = -4.95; 0.053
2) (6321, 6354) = -4.96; 0.042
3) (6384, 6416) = -4.97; 0.030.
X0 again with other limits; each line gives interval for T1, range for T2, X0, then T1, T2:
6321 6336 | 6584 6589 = 317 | 302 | 317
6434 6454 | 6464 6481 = 310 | 282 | 310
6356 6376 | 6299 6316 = 301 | 295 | 301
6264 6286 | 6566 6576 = 317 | 301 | 317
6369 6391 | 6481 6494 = 308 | 308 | 306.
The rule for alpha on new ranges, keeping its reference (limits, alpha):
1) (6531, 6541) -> -7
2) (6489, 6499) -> -45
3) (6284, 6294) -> -24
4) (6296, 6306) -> -23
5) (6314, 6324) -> -35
